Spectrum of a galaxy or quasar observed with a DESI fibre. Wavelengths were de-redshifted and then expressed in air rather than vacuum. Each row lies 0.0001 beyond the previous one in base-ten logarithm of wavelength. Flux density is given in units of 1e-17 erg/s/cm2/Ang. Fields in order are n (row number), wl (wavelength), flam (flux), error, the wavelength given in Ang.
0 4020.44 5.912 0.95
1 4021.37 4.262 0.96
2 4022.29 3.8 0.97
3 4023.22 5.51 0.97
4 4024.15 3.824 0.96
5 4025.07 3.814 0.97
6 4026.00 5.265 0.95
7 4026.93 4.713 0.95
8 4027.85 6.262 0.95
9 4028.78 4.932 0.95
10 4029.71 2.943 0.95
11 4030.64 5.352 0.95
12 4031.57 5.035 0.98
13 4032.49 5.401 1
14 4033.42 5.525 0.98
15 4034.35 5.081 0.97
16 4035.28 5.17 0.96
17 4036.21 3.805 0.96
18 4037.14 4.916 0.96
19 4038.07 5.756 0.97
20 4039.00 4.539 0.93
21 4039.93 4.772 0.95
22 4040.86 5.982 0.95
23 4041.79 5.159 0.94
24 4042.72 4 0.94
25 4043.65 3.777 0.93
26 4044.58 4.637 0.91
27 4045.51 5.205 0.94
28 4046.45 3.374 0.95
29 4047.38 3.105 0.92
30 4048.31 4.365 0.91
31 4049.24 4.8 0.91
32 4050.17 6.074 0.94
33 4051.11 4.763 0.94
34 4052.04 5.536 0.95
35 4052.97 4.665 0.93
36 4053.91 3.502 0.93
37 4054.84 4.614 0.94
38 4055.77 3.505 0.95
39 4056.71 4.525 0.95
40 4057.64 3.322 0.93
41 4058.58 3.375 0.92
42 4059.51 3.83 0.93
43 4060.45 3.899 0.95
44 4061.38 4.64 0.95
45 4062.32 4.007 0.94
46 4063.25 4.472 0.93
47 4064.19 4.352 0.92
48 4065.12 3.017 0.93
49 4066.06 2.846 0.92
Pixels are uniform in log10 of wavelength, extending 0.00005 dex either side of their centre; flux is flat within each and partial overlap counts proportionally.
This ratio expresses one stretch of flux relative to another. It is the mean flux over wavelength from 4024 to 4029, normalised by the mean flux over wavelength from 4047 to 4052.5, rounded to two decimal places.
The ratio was 1.01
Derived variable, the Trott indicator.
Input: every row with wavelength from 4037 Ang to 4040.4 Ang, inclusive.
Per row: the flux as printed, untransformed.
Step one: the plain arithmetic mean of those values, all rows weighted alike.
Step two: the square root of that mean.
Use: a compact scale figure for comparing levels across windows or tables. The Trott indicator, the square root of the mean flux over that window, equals 2.24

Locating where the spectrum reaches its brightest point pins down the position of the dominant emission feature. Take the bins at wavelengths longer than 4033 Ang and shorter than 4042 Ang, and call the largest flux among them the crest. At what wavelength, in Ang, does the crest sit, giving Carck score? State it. 4040.86 Ang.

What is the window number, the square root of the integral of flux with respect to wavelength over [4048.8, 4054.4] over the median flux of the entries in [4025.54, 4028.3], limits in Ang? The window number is 2.3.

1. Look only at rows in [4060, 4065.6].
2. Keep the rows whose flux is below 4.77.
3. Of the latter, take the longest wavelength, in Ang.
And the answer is 4065.12 Ang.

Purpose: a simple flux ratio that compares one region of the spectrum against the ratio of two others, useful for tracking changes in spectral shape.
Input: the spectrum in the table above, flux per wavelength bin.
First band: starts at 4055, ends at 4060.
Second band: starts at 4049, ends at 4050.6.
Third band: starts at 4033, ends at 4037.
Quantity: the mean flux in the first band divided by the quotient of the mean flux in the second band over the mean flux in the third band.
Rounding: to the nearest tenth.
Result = 3.3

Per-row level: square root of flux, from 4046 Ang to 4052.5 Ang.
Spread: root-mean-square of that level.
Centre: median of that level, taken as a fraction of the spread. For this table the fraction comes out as 1.02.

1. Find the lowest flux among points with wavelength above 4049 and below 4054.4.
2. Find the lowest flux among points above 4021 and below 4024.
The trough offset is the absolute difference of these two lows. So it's 0.30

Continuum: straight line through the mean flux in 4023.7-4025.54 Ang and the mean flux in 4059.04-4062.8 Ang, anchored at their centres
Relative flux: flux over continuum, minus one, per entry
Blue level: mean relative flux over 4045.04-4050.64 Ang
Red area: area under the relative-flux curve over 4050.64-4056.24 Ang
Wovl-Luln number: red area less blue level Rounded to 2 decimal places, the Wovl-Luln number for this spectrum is 0.42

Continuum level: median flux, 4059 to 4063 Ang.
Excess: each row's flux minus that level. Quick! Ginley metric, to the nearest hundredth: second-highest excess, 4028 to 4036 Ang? 1.45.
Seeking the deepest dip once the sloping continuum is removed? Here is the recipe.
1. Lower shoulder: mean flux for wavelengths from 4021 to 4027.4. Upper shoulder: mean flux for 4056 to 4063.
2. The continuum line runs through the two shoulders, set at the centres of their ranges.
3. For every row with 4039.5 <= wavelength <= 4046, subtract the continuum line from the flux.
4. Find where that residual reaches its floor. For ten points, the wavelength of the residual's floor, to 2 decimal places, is 4043.65 Ang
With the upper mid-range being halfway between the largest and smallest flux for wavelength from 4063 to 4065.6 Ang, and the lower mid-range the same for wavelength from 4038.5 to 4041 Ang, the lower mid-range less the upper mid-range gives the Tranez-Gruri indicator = 1.5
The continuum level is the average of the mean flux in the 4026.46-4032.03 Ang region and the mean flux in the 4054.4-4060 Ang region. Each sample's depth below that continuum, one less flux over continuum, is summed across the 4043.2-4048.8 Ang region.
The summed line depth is 0.4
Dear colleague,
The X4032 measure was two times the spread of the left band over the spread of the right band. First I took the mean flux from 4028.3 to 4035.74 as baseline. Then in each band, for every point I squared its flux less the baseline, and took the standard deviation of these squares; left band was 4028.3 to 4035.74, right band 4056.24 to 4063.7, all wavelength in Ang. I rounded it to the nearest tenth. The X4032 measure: 2.8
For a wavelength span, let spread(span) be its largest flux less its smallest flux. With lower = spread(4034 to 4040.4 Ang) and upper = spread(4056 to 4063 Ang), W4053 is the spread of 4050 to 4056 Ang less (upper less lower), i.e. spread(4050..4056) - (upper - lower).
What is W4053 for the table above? 3.2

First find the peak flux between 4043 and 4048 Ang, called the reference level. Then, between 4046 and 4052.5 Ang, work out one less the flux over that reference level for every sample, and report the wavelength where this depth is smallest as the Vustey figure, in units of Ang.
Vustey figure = 4050.17 Ang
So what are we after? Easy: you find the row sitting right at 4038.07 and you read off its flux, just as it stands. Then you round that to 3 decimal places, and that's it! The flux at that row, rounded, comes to 5.756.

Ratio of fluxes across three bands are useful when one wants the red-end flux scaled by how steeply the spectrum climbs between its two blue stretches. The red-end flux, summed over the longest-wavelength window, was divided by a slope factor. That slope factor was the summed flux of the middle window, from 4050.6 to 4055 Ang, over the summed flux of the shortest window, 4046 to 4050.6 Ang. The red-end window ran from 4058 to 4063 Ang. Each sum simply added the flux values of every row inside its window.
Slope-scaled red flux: 18.6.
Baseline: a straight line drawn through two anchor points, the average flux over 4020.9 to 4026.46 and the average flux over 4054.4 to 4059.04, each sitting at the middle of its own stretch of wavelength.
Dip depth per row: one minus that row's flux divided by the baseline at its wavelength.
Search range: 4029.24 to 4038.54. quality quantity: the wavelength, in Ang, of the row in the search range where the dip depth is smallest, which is 4038.07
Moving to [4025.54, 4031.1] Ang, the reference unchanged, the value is 4027.85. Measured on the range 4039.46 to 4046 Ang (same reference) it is 4040.86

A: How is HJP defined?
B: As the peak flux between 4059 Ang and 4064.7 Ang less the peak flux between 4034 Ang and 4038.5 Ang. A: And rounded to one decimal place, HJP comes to -1.1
